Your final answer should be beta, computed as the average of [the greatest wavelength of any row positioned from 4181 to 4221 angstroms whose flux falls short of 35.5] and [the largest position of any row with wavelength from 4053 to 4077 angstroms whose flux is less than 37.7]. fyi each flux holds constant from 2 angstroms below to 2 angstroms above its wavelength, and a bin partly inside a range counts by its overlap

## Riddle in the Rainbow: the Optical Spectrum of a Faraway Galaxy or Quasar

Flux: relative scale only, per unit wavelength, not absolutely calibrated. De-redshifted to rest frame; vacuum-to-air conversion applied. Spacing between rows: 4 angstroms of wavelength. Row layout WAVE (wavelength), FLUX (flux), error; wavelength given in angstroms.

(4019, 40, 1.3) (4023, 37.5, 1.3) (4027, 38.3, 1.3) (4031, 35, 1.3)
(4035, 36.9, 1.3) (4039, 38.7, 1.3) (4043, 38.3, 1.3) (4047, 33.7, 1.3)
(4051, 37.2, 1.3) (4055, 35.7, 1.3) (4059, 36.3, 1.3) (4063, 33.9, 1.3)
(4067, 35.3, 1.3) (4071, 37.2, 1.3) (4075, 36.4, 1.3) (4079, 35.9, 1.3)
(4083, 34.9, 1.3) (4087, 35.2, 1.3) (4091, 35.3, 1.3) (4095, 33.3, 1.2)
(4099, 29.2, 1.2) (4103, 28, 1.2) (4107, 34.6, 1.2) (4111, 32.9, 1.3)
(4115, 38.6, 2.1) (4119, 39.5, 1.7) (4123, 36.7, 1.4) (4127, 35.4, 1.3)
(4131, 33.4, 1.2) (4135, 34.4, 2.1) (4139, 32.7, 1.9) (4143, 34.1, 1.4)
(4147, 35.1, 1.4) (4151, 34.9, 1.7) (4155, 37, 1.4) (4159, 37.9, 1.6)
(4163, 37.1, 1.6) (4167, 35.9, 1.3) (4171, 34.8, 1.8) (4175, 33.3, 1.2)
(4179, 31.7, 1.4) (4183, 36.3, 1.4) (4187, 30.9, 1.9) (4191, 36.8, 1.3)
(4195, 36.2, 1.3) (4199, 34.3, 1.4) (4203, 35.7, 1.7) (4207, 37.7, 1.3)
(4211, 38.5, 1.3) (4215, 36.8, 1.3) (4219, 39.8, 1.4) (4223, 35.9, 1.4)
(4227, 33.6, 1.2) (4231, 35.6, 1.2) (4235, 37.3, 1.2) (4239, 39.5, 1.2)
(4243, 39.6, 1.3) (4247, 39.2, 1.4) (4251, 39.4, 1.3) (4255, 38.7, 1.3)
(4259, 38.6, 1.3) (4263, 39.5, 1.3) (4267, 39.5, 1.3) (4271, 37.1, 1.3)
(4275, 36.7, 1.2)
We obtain 4137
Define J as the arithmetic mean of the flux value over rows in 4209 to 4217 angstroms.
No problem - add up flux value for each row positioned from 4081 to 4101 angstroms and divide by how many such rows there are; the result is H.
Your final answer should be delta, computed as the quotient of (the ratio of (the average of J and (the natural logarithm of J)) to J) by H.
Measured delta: 0.0163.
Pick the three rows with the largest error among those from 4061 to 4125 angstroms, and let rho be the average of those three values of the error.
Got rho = 1.7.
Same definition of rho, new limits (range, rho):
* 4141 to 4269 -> 1.8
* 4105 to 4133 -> 1.7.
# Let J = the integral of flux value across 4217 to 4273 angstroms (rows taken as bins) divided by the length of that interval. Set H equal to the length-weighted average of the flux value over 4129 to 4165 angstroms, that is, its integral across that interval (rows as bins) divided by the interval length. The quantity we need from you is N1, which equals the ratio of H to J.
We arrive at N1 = 0.92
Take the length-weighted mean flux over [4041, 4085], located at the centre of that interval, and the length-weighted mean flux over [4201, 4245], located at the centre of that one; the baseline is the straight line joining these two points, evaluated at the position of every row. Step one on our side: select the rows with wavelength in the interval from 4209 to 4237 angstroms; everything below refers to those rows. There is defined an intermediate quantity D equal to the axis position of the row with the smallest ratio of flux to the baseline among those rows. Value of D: 4227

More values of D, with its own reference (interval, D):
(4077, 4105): 4103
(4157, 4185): 4179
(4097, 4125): 4103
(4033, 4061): 4047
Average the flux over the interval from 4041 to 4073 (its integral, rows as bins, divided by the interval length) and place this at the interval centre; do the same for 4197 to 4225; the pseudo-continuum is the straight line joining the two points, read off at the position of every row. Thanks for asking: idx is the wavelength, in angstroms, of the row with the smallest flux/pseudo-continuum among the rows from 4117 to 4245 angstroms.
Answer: 4187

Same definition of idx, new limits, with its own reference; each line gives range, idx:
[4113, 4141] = 4139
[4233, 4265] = 4235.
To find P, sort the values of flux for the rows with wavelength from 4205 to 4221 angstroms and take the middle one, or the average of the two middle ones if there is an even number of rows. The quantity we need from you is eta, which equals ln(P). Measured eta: 3.64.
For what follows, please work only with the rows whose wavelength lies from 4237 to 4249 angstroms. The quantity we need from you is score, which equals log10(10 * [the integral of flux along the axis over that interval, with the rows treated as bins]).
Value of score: 3.68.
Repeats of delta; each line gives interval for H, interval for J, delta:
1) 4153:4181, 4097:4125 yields 0.0156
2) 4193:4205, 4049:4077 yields 0.0155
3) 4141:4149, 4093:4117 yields 0.0160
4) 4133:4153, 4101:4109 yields 0.0162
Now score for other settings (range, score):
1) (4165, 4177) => 3.62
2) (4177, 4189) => 3.60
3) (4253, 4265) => 3.67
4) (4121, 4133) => 3.63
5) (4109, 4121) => 3.65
